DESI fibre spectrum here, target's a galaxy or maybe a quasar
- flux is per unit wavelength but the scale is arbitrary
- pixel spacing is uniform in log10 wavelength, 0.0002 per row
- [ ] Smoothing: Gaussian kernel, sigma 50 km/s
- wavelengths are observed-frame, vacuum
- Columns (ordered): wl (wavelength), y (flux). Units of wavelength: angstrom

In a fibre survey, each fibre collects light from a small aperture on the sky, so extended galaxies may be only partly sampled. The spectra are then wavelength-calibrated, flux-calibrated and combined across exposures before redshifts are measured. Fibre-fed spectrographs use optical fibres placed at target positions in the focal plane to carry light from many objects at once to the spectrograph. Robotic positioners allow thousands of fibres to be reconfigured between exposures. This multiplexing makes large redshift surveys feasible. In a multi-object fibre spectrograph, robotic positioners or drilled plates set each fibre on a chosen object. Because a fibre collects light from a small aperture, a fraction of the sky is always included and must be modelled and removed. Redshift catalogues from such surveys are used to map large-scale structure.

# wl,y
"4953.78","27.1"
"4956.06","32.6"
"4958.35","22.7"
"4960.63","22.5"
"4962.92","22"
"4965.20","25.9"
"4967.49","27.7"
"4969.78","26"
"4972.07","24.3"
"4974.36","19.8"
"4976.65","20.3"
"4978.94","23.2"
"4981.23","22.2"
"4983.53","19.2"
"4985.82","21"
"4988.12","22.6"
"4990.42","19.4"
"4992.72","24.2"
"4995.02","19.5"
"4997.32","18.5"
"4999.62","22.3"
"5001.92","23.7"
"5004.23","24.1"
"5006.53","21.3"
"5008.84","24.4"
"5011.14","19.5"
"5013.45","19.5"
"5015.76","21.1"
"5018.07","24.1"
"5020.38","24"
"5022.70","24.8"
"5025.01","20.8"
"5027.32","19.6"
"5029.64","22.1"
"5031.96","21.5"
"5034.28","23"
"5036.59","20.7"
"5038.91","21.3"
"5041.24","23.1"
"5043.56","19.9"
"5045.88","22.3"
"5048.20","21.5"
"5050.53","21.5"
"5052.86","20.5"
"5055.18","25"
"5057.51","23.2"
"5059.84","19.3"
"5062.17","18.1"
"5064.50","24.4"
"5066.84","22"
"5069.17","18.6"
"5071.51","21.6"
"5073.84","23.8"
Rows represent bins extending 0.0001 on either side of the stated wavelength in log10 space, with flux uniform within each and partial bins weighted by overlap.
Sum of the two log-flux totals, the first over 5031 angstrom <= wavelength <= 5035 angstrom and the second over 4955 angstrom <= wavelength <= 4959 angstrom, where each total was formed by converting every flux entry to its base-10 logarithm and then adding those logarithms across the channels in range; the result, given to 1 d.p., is 5.6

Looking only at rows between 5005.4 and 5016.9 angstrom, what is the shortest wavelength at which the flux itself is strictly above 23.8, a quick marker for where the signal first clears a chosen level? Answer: 5008.84 angstrom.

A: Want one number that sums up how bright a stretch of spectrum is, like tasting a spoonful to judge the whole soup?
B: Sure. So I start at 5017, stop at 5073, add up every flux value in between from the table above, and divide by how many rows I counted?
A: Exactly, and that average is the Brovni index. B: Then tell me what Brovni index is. 21.8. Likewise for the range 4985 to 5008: 21.7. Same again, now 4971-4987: 21.4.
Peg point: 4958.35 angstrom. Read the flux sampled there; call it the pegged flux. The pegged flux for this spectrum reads 22.7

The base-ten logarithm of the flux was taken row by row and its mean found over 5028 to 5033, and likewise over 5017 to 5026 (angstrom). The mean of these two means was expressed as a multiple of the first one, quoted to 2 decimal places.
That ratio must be 1.01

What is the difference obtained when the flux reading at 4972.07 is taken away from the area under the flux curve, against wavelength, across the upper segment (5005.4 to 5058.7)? 1145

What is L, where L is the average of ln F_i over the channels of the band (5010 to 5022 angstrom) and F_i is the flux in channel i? 3.07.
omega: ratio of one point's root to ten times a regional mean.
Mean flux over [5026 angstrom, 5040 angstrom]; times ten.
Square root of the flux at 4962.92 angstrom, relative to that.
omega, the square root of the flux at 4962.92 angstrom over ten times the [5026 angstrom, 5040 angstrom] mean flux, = 0.0220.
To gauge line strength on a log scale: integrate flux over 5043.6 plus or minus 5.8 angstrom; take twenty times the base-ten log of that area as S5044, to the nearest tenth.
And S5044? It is 48.0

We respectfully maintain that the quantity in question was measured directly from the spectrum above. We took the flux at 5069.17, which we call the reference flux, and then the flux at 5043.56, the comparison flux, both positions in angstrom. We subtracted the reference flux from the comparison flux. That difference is 1.3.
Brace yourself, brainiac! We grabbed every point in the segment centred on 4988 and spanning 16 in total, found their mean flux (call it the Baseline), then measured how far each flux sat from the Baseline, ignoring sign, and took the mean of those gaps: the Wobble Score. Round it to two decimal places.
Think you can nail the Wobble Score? 1.58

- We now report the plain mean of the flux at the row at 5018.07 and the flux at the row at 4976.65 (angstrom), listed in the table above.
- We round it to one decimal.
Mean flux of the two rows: 22.2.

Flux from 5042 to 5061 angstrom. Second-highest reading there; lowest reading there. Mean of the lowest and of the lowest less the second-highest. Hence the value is 7.7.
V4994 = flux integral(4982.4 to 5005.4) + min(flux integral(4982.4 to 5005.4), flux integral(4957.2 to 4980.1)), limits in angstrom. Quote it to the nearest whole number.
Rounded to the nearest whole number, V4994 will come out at 987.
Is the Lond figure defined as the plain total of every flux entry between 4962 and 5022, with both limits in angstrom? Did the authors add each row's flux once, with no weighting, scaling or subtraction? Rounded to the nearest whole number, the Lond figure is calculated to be 580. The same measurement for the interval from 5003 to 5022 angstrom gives 178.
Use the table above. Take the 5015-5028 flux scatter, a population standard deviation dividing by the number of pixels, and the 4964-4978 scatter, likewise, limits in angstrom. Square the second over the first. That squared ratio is 2.3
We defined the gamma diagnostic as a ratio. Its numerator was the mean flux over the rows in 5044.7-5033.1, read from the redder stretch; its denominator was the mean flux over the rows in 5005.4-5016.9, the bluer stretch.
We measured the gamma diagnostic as 1.02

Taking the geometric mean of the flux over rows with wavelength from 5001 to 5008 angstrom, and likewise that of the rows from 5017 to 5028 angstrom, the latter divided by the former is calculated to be 0.98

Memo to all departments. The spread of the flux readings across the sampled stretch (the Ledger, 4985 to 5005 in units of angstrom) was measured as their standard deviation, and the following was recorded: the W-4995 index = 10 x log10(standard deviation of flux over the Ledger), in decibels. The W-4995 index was 3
